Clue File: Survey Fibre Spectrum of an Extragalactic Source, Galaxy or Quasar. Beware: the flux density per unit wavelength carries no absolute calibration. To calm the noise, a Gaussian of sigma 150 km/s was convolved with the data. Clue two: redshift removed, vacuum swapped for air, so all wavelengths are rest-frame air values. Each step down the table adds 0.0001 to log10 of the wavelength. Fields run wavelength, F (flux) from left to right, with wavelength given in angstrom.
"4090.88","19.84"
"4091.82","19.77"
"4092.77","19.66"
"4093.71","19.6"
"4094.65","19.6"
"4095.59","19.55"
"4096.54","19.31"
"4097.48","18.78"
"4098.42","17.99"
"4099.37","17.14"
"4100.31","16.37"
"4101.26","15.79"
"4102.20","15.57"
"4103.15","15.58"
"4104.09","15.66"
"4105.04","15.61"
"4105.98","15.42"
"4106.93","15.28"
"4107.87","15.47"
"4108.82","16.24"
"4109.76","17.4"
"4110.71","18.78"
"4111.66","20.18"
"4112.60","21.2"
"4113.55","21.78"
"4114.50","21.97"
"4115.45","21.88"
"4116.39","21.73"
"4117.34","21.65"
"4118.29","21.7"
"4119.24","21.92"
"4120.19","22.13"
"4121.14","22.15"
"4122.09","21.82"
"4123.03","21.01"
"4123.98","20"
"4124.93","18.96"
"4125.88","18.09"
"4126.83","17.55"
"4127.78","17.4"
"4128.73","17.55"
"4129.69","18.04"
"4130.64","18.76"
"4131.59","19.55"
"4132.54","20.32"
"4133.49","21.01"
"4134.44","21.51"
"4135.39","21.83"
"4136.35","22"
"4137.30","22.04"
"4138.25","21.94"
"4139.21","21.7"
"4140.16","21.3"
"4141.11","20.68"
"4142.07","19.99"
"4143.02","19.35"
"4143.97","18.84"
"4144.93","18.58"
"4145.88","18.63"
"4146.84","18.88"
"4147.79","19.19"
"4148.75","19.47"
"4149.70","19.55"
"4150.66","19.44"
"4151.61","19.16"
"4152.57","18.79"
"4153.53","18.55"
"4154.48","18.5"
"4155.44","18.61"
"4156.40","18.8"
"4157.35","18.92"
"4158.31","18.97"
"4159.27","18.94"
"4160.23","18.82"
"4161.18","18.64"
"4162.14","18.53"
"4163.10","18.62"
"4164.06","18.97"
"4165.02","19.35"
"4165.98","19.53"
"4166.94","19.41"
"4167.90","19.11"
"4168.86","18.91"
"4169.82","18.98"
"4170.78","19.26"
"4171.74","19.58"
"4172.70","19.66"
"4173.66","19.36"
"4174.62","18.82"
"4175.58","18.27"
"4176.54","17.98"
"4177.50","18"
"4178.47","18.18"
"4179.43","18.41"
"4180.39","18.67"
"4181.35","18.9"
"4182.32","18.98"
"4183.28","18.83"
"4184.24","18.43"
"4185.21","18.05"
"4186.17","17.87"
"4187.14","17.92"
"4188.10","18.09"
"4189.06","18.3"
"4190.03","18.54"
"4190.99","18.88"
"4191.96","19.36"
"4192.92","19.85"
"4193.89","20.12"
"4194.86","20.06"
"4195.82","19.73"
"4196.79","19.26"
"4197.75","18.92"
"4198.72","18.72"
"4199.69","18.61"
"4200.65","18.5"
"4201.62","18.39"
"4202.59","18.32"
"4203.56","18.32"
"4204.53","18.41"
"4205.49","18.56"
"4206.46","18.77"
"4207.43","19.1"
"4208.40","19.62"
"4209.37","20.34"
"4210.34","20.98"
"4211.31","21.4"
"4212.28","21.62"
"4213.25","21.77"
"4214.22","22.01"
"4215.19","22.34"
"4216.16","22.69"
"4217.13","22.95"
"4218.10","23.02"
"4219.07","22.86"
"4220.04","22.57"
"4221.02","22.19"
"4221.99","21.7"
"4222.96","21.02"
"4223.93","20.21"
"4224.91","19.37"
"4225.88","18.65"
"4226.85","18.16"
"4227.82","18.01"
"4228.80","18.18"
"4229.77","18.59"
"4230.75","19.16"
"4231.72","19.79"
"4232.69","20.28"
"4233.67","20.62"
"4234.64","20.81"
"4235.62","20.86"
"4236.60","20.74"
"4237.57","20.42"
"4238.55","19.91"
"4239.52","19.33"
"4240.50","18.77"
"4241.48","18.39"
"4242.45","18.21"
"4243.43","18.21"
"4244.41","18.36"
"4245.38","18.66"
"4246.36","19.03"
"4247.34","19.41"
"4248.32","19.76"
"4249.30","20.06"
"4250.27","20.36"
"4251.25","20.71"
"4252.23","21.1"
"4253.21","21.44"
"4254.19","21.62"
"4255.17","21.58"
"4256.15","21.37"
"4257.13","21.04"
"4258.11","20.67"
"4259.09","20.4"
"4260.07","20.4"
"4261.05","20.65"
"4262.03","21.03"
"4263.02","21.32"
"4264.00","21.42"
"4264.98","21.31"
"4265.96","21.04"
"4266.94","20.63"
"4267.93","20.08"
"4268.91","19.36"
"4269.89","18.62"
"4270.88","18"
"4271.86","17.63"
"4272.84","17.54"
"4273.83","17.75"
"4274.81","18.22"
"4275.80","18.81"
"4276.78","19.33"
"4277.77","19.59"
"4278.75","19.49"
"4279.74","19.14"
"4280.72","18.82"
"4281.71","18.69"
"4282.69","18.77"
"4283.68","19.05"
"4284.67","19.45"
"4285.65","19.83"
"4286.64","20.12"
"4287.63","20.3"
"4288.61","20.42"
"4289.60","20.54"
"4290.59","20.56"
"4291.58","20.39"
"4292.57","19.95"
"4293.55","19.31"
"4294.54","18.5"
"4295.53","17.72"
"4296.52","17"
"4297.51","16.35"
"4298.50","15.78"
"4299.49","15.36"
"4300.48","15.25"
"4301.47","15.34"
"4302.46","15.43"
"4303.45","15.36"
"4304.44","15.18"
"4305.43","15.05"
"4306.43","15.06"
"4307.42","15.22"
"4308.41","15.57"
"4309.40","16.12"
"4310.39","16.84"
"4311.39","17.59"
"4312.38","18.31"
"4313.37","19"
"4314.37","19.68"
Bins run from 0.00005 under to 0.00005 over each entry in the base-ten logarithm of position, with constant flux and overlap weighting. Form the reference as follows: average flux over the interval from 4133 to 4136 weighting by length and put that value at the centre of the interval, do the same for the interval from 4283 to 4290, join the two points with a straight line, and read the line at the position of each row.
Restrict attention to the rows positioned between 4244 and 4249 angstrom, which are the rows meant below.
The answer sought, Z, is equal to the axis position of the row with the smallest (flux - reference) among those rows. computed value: 4244.41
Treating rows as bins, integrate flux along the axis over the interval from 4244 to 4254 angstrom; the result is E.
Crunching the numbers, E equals 200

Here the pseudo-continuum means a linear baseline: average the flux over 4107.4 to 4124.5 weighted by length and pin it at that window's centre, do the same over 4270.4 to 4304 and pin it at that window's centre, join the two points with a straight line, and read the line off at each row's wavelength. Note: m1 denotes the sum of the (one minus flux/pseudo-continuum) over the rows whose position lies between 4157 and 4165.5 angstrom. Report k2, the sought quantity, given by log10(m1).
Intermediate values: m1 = 0.48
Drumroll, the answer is -0.32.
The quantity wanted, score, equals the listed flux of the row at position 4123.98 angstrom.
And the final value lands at 20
